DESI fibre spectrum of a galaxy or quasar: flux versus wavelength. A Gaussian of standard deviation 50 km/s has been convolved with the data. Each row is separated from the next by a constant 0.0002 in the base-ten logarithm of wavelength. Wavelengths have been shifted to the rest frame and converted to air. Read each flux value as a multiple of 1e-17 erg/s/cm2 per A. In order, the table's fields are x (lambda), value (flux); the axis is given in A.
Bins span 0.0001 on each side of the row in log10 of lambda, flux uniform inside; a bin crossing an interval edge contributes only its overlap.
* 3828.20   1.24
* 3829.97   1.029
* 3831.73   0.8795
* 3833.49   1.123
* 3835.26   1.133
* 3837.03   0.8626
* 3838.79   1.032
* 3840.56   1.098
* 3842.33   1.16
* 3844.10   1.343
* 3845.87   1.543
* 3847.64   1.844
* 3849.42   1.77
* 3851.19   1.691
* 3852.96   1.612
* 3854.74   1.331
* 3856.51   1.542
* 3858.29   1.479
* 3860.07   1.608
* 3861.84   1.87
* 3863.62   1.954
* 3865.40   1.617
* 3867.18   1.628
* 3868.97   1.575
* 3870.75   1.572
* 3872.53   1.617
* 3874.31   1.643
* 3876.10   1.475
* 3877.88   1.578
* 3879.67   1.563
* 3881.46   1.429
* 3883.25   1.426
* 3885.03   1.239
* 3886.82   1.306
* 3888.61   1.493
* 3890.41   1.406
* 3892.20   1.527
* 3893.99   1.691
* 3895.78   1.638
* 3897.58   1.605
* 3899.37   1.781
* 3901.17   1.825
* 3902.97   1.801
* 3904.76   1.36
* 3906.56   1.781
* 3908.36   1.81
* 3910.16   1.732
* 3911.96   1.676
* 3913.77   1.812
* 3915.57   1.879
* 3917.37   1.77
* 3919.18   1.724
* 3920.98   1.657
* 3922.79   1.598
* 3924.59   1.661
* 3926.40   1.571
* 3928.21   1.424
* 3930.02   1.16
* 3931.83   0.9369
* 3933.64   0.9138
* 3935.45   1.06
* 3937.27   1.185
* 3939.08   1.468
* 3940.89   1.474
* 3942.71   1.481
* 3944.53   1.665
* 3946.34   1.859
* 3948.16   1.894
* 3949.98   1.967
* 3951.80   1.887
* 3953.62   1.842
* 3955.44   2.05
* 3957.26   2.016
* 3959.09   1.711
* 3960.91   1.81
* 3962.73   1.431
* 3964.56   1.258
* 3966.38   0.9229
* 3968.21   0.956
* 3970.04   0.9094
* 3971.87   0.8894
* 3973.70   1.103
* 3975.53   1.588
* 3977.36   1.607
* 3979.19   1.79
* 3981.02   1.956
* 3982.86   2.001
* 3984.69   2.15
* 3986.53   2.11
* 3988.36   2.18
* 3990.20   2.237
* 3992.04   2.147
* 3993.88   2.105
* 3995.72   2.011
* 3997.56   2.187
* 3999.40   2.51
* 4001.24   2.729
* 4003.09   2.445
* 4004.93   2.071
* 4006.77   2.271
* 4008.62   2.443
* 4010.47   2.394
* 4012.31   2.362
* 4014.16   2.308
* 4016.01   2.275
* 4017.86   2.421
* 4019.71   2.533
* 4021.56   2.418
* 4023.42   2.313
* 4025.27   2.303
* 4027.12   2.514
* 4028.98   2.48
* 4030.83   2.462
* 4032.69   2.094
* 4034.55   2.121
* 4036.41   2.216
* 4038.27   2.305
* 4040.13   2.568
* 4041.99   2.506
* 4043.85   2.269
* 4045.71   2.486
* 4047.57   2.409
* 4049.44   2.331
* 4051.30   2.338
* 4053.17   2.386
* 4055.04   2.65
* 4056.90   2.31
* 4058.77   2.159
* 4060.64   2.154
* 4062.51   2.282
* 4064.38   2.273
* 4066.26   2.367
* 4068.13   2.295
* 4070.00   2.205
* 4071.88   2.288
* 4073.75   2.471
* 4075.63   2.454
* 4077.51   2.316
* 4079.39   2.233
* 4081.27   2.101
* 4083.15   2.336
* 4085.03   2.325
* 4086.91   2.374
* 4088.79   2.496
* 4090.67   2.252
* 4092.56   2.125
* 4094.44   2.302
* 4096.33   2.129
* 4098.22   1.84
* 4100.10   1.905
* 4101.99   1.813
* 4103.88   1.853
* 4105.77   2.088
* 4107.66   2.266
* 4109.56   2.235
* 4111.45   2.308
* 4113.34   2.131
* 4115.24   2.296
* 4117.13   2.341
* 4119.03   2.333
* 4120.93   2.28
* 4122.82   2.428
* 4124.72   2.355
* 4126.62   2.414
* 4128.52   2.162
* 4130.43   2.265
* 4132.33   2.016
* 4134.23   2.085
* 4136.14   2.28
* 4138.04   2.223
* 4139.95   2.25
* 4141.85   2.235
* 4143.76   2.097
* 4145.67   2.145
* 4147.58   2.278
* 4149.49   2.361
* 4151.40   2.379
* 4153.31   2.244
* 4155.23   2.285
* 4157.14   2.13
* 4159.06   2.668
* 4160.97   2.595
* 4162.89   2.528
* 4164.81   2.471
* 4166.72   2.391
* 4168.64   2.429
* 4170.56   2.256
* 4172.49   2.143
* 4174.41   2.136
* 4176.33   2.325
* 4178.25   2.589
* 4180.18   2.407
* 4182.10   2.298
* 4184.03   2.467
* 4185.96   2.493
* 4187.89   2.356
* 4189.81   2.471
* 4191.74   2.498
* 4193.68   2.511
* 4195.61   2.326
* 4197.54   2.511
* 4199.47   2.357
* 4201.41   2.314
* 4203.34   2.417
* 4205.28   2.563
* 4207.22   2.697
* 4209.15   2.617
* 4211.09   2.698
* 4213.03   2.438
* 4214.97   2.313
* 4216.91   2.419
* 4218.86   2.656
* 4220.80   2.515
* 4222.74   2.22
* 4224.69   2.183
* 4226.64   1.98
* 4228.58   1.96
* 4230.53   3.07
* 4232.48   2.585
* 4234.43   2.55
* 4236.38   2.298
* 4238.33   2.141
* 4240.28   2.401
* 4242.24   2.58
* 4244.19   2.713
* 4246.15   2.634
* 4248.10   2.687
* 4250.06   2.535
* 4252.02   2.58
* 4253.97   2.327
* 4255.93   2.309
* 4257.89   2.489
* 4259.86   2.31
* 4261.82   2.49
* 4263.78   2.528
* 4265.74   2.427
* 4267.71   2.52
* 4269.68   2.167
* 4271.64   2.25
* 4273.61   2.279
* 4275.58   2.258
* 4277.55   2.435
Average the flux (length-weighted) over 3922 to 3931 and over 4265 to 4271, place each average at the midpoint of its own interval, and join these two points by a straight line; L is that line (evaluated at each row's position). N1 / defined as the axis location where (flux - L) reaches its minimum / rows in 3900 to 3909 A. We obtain 3904.76 A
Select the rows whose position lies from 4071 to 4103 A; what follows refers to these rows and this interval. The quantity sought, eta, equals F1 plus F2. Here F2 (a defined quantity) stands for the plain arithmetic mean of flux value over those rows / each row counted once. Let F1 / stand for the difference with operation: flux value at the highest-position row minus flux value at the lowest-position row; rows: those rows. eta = 1.75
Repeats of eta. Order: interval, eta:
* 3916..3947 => 1.54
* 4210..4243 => 2.29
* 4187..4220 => 2.78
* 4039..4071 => 1.99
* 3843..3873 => 1.90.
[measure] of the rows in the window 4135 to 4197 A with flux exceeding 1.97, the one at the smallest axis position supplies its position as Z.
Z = 4136.14 A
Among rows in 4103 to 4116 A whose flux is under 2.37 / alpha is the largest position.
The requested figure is 4115.24 A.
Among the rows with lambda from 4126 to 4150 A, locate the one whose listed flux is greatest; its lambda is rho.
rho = 4126.62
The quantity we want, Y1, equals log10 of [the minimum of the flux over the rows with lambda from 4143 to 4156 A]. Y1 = 0.32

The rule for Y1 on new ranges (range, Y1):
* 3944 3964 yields 0.16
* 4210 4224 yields 0.35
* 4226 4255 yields 0.29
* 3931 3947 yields -0.04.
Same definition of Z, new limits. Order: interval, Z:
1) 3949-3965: 3955.44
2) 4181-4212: 4182.10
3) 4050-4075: 4051.30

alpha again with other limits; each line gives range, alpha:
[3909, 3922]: 3920.98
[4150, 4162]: 4157.14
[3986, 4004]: 3997.56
